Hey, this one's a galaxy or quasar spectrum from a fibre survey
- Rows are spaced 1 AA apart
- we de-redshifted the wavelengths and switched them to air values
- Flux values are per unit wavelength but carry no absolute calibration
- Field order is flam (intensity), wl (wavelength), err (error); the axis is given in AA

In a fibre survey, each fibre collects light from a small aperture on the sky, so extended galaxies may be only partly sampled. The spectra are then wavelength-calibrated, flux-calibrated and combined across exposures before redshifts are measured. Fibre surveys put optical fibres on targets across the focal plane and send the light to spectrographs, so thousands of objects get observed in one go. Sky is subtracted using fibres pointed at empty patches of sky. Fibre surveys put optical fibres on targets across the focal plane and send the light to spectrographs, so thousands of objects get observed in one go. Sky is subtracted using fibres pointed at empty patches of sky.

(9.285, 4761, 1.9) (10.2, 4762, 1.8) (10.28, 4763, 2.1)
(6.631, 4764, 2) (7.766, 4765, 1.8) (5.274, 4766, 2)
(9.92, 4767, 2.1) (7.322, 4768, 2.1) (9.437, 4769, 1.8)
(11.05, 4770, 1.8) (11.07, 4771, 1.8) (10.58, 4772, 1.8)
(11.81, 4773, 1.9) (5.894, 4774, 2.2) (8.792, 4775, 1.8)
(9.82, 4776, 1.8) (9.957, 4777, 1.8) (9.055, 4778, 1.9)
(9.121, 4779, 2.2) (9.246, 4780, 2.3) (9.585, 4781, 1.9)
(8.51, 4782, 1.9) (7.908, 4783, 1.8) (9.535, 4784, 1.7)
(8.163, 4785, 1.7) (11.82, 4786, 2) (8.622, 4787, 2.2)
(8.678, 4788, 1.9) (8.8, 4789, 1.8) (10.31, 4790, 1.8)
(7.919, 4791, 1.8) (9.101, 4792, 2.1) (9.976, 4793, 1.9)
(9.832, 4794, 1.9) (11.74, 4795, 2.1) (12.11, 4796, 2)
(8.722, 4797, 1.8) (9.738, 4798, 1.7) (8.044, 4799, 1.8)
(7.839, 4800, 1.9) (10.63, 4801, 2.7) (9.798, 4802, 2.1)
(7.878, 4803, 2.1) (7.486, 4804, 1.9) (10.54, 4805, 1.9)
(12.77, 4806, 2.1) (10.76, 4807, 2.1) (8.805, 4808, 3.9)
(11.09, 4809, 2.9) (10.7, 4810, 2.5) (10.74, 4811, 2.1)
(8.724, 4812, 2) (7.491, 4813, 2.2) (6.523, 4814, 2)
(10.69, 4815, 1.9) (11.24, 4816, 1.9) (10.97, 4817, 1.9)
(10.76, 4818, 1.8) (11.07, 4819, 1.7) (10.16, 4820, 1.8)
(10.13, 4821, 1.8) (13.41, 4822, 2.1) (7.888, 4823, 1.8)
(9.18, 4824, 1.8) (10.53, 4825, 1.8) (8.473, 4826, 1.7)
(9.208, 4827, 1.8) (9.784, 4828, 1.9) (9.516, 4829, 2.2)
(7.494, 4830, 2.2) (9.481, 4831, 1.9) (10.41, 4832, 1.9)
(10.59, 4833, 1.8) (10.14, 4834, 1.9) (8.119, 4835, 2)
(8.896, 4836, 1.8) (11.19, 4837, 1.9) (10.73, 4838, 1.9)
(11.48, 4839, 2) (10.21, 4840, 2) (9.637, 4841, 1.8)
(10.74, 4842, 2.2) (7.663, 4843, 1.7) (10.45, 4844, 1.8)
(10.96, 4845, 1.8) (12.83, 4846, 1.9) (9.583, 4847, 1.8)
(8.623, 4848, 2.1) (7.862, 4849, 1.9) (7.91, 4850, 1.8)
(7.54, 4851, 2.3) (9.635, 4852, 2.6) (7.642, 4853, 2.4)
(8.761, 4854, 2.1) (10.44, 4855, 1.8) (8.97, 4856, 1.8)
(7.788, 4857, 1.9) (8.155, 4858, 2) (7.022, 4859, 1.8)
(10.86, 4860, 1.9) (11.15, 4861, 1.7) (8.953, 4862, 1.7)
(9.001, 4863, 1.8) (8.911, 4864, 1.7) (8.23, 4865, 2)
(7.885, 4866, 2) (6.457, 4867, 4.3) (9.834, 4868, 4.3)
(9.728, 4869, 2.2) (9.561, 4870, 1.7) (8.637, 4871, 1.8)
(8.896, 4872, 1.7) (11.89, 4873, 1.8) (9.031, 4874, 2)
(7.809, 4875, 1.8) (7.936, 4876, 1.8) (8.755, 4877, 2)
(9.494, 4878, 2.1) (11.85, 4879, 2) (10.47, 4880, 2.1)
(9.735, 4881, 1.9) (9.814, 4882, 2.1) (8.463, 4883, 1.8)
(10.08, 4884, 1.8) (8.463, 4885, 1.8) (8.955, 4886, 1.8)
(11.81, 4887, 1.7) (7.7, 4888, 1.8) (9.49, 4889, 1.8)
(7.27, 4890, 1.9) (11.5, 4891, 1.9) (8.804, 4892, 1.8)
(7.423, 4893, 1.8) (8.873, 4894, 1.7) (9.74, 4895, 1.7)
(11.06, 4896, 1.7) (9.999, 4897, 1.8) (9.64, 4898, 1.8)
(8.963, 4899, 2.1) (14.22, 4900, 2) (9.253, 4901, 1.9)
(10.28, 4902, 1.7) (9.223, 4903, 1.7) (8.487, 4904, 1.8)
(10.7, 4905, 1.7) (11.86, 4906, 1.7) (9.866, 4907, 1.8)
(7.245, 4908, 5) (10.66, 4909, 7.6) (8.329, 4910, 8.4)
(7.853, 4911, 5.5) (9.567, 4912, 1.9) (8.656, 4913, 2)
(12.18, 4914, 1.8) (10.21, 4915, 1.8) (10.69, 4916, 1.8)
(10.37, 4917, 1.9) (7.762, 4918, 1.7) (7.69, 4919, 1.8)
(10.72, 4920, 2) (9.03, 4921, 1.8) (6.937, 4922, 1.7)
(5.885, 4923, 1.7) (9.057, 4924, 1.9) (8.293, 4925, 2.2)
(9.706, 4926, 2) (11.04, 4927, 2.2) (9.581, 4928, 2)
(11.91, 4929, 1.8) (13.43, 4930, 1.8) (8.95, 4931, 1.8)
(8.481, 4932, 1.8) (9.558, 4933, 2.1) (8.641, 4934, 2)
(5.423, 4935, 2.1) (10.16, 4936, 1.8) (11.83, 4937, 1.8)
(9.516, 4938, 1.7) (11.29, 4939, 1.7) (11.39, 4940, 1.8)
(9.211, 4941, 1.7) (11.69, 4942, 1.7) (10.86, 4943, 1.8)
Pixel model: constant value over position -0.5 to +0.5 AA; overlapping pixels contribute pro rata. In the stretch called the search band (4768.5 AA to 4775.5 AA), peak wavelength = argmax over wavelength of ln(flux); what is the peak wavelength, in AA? 4773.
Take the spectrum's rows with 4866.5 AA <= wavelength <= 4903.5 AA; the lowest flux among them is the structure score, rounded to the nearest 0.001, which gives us 6.457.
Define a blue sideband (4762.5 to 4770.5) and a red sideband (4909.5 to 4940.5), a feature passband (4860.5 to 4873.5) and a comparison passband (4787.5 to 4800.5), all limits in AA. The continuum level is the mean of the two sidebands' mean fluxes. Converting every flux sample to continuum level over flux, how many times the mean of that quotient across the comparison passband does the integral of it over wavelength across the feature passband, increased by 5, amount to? 18.6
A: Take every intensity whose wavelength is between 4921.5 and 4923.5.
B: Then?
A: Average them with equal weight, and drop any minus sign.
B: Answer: 6.4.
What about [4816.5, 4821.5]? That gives 10.6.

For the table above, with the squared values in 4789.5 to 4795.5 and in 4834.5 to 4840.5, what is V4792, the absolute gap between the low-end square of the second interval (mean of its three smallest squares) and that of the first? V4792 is 2.4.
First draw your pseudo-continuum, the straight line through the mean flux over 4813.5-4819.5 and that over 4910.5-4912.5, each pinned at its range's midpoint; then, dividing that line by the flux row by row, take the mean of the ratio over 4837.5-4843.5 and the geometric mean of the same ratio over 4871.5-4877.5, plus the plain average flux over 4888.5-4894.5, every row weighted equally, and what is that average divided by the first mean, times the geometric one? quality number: 9.3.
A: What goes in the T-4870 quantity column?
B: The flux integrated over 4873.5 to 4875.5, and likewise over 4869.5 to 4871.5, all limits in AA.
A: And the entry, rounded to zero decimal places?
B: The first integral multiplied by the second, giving 306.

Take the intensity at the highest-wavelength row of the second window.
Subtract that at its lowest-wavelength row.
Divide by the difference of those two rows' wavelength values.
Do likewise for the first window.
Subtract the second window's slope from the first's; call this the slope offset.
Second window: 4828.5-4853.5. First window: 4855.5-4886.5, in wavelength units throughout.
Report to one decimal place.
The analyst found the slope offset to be 0.1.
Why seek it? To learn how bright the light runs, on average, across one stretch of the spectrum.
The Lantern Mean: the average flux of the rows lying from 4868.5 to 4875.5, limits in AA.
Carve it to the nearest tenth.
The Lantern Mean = 9.4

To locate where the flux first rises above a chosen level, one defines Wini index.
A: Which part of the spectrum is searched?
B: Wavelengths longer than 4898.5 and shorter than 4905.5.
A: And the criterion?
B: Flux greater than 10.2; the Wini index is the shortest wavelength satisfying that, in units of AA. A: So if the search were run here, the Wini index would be 4900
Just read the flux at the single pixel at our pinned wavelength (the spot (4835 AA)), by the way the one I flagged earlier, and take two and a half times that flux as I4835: 20.3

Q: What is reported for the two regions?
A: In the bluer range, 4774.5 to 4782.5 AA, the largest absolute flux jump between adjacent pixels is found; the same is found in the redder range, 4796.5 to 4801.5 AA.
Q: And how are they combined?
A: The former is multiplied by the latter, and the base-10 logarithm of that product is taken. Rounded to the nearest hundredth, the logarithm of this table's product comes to 0.48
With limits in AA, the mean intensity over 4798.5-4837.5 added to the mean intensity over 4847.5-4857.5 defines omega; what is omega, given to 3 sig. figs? 18.2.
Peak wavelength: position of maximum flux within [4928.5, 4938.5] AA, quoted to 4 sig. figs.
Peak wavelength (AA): 4930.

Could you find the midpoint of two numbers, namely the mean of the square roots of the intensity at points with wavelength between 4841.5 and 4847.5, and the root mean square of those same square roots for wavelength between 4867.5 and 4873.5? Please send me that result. 3.17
